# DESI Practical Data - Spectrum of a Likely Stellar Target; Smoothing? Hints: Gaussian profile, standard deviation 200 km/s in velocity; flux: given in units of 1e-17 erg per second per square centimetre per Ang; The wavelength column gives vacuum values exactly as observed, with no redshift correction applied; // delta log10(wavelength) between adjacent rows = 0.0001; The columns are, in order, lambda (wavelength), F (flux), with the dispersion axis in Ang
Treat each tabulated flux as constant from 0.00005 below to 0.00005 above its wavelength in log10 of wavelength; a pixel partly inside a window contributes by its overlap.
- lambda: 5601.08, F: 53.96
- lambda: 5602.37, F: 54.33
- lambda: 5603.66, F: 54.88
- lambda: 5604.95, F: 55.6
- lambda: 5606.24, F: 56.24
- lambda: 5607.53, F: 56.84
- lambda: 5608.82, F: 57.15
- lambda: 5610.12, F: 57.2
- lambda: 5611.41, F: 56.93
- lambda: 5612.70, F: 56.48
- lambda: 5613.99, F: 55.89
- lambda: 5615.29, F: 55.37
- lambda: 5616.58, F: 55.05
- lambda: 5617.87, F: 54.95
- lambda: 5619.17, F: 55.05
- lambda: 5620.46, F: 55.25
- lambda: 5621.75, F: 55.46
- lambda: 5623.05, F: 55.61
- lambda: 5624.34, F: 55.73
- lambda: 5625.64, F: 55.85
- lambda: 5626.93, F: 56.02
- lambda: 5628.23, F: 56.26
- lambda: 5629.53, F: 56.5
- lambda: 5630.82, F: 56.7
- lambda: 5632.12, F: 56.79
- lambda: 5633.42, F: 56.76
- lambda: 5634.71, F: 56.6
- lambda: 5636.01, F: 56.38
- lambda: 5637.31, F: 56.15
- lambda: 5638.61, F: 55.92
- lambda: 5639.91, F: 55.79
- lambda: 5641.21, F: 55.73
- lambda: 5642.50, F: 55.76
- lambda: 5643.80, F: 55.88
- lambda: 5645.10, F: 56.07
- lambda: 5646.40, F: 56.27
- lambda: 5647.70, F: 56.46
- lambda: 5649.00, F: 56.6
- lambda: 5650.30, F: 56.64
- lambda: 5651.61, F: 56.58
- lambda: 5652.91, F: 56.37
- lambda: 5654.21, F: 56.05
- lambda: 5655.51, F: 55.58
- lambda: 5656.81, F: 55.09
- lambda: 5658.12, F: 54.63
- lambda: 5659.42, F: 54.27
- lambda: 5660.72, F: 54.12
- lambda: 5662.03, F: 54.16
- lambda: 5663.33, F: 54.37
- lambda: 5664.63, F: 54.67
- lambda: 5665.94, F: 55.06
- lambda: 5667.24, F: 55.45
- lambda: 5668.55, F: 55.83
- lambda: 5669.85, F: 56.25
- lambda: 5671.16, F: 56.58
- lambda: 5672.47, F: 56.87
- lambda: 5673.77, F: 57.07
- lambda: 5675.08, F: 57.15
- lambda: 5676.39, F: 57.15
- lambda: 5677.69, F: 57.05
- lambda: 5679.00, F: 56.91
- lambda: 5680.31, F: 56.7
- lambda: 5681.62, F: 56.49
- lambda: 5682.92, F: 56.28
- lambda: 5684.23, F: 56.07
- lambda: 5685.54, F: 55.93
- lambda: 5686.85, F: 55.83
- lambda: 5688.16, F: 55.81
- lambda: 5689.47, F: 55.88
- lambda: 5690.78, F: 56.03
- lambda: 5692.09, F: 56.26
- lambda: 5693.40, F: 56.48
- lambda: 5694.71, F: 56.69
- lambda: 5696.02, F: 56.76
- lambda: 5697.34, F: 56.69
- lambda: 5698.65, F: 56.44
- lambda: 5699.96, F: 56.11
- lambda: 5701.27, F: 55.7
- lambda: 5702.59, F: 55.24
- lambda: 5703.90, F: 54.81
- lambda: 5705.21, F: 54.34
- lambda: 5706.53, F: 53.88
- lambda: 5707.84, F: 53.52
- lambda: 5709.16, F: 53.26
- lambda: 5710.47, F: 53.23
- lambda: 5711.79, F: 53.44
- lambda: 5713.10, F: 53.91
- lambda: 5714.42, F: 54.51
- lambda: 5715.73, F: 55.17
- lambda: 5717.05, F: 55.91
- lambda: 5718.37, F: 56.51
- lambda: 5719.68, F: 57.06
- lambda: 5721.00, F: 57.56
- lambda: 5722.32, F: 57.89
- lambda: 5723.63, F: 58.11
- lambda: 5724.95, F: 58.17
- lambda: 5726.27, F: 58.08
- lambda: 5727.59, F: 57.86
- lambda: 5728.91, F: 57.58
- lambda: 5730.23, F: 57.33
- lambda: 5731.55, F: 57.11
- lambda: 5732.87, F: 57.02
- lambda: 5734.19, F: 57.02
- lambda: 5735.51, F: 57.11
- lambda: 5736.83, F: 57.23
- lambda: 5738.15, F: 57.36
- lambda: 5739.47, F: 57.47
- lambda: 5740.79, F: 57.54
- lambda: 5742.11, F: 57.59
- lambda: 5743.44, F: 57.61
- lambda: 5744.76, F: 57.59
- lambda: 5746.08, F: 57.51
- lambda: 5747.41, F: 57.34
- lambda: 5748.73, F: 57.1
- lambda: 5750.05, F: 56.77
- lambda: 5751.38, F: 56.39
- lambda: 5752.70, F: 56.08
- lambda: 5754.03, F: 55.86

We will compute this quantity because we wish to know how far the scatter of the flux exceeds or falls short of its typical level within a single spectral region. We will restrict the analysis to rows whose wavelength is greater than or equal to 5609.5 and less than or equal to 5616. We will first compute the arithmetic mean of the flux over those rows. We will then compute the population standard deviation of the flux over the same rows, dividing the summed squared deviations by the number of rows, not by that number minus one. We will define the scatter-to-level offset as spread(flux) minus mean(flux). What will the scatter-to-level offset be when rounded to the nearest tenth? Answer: -55.7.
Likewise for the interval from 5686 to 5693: -55.8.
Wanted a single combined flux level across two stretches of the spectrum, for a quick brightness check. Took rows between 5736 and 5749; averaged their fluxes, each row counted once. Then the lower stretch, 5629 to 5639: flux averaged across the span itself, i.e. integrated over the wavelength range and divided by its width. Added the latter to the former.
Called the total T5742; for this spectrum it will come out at 114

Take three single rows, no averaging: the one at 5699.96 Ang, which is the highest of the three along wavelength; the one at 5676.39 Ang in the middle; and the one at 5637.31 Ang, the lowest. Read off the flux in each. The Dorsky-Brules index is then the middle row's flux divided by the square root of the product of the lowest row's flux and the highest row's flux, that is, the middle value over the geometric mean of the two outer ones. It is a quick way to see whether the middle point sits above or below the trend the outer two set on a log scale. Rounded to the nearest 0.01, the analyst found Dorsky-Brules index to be 1.02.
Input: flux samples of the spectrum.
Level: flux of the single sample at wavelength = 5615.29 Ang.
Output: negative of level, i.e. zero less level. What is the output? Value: -55.4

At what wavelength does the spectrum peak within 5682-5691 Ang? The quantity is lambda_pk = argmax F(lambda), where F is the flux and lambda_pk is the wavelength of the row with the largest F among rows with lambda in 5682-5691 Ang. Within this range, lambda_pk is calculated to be 5682.92 Ang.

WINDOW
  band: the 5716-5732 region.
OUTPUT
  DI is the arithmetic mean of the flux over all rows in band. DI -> 57.4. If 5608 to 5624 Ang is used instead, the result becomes 55.9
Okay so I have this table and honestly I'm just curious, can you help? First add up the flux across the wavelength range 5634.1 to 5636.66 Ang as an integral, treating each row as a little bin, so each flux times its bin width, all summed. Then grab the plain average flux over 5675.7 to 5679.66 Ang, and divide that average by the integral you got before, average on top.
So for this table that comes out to 0.39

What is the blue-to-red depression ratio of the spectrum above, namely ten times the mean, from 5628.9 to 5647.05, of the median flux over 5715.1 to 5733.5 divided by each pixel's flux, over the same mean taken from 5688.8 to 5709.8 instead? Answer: 9.9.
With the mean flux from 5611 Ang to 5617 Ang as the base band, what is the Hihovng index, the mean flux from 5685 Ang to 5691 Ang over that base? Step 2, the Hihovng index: 0.999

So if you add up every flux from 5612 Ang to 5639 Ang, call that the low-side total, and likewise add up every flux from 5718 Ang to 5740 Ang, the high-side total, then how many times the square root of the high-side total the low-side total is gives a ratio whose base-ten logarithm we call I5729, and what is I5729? 1.6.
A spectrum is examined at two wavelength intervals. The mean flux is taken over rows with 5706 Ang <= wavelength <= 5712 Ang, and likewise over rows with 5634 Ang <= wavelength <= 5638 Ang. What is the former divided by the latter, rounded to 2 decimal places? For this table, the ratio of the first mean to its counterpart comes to 0.95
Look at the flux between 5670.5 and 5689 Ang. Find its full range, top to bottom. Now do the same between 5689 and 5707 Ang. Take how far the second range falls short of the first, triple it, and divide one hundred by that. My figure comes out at -22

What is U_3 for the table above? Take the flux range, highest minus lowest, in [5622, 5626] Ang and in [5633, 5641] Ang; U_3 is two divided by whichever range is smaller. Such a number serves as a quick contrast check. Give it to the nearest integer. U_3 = 8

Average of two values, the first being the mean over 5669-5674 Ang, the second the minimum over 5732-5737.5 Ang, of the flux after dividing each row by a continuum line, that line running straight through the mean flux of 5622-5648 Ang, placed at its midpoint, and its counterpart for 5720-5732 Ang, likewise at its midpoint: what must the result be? 0.992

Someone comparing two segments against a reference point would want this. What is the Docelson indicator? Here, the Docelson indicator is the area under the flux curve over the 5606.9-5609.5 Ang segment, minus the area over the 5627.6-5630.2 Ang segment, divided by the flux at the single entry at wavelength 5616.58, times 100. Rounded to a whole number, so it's 2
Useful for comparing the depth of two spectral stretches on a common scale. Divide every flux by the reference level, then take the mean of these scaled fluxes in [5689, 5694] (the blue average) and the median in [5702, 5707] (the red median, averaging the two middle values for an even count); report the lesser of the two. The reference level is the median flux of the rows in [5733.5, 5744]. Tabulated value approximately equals 0.95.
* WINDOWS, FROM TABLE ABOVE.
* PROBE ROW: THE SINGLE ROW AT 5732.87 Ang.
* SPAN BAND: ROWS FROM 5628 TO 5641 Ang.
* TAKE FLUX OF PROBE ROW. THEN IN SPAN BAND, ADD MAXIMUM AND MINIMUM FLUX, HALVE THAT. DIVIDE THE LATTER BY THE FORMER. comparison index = 0.99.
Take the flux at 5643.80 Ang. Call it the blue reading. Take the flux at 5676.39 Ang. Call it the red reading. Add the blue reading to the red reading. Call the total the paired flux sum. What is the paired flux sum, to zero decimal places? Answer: 113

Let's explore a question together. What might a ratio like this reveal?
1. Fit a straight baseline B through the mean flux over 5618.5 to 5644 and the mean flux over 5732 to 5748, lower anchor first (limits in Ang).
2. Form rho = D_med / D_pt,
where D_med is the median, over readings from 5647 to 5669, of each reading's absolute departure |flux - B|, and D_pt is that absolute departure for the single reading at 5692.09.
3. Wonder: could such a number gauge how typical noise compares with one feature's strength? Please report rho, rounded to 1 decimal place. 2.0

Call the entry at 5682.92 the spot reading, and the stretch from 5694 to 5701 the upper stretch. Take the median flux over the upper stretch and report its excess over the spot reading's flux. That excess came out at 0.4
